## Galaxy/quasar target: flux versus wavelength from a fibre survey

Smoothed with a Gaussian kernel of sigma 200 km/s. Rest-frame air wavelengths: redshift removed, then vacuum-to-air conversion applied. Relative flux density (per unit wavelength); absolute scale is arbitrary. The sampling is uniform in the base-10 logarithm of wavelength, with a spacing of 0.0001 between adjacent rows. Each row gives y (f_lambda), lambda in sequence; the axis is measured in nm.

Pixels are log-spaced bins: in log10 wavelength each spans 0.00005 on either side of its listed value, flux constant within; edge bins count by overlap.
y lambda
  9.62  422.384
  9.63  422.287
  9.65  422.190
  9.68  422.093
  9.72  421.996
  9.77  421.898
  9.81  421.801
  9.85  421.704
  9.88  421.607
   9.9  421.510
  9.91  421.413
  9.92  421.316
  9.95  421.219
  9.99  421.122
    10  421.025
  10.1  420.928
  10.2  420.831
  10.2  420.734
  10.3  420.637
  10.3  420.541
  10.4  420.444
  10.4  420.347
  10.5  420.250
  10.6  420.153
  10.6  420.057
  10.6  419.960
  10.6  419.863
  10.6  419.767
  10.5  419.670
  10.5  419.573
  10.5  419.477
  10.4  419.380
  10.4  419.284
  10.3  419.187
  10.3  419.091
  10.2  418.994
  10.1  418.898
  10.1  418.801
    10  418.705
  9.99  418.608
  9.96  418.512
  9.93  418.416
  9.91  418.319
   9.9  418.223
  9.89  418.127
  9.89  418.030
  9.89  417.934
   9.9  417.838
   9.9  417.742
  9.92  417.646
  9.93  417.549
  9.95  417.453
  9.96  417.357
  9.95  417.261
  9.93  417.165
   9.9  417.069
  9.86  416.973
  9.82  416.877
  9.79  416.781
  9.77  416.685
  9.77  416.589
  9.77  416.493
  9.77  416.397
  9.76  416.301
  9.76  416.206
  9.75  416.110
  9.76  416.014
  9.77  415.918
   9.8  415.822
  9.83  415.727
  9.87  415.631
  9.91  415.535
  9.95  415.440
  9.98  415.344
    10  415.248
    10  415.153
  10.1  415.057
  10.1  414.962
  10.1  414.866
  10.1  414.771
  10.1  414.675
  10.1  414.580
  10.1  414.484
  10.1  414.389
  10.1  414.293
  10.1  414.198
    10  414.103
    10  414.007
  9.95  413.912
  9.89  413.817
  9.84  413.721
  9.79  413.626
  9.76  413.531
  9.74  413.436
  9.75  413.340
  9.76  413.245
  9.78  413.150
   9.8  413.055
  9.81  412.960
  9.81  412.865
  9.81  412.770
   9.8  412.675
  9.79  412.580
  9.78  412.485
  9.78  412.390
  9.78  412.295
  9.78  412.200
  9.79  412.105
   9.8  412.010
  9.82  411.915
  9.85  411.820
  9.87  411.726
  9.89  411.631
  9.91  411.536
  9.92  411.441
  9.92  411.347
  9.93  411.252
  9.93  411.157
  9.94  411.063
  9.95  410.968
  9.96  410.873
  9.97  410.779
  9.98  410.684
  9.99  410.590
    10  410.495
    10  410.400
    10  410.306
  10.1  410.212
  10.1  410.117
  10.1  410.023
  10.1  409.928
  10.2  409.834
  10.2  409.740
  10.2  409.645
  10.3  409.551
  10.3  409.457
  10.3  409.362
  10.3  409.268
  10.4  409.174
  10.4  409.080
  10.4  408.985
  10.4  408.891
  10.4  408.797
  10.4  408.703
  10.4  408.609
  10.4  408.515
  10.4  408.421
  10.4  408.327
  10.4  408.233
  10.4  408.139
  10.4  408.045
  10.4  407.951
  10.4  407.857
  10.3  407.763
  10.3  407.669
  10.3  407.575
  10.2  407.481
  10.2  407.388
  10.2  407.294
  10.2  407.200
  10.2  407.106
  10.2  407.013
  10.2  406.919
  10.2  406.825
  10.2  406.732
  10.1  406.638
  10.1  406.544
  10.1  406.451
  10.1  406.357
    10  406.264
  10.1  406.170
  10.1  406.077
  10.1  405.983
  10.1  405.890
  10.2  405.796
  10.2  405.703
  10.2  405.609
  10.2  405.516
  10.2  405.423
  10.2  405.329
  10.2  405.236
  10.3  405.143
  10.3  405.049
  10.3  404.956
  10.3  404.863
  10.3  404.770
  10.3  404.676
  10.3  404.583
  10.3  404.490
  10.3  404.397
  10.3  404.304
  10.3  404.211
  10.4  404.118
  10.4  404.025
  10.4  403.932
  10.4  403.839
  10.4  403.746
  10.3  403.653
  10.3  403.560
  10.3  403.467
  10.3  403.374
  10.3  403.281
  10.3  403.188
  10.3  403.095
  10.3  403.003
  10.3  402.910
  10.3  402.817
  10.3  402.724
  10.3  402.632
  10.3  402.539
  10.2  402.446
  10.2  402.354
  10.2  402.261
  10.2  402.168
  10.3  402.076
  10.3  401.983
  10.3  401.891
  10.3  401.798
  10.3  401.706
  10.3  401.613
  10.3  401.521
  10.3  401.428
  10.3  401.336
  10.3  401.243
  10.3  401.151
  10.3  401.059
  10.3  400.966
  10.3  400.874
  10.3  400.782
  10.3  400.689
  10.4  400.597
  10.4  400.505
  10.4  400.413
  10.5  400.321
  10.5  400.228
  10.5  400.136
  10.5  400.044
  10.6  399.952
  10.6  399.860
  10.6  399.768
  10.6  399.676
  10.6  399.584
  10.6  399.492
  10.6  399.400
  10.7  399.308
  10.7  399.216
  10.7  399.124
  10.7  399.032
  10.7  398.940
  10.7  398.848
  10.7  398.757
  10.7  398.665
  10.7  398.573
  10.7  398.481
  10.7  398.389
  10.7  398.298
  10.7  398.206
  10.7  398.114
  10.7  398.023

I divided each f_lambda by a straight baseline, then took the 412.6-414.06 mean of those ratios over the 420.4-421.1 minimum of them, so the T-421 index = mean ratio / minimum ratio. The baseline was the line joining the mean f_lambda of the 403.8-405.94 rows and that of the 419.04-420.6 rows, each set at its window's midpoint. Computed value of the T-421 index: 0.99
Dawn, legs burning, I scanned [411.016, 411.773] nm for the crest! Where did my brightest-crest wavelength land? 411.063 nm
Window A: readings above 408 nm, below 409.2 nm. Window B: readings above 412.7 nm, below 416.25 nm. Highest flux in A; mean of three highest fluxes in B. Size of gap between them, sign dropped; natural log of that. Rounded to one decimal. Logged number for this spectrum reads -1.2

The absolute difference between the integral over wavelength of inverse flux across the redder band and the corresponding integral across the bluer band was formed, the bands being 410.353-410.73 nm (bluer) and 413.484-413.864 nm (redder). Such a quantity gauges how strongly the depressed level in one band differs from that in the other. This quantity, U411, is 0.001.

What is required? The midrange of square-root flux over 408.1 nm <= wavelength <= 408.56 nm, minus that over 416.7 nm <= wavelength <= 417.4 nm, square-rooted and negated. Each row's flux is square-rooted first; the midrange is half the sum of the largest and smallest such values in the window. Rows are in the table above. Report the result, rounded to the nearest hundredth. -0.29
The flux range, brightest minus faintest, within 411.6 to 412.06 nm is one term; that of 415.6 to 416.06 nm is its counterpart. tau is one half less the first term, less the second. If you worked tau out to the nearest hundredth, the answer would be 0.30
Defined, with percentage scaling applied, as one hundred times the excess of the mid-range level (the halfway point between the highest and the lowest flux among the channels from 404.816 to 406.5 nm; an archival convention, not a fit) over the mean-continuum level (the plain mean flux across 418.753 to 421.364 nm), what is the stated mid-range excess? -17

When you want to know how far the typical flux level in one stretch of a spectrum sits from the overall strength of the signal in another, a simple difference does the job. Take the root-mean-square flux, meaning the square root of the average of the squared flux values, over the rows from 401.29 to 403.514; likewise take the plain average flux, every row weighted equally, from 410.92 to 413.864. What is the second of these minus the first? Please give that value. -0.45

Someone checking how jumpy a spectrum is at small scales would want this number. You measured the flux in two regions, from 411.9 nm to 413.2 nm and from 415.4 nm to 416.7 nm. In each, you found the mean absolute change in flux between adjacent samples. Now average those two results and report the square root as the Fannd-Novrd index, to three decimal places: 0.111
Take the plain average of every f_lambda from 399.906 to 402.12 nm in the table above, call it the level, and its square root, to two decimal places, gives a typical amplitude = 3.22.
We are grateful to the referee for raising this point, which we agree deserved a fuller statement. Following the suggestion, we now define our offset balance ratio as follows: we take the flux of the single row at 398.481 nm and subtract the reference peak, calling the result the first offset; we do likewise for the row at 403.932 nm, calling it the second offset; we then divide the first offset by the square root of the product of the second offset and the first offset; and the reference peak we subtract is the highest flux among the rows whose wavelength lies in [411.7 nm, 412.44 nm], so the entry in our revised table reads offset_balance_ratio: 1.3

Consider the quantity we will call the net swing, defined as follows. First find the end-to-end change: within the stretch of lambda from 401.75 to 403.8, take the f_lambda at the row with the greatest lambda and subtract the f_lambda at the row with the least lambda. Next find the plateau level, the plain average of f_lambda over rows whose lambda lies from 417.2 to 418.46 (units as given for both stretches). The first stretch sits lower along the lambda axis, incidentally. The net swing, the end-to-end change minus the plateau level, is -9.8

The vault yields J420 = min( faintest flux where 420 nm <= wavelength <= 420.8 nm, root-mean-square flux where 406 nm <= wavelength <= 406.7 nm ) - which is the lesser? 10.1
